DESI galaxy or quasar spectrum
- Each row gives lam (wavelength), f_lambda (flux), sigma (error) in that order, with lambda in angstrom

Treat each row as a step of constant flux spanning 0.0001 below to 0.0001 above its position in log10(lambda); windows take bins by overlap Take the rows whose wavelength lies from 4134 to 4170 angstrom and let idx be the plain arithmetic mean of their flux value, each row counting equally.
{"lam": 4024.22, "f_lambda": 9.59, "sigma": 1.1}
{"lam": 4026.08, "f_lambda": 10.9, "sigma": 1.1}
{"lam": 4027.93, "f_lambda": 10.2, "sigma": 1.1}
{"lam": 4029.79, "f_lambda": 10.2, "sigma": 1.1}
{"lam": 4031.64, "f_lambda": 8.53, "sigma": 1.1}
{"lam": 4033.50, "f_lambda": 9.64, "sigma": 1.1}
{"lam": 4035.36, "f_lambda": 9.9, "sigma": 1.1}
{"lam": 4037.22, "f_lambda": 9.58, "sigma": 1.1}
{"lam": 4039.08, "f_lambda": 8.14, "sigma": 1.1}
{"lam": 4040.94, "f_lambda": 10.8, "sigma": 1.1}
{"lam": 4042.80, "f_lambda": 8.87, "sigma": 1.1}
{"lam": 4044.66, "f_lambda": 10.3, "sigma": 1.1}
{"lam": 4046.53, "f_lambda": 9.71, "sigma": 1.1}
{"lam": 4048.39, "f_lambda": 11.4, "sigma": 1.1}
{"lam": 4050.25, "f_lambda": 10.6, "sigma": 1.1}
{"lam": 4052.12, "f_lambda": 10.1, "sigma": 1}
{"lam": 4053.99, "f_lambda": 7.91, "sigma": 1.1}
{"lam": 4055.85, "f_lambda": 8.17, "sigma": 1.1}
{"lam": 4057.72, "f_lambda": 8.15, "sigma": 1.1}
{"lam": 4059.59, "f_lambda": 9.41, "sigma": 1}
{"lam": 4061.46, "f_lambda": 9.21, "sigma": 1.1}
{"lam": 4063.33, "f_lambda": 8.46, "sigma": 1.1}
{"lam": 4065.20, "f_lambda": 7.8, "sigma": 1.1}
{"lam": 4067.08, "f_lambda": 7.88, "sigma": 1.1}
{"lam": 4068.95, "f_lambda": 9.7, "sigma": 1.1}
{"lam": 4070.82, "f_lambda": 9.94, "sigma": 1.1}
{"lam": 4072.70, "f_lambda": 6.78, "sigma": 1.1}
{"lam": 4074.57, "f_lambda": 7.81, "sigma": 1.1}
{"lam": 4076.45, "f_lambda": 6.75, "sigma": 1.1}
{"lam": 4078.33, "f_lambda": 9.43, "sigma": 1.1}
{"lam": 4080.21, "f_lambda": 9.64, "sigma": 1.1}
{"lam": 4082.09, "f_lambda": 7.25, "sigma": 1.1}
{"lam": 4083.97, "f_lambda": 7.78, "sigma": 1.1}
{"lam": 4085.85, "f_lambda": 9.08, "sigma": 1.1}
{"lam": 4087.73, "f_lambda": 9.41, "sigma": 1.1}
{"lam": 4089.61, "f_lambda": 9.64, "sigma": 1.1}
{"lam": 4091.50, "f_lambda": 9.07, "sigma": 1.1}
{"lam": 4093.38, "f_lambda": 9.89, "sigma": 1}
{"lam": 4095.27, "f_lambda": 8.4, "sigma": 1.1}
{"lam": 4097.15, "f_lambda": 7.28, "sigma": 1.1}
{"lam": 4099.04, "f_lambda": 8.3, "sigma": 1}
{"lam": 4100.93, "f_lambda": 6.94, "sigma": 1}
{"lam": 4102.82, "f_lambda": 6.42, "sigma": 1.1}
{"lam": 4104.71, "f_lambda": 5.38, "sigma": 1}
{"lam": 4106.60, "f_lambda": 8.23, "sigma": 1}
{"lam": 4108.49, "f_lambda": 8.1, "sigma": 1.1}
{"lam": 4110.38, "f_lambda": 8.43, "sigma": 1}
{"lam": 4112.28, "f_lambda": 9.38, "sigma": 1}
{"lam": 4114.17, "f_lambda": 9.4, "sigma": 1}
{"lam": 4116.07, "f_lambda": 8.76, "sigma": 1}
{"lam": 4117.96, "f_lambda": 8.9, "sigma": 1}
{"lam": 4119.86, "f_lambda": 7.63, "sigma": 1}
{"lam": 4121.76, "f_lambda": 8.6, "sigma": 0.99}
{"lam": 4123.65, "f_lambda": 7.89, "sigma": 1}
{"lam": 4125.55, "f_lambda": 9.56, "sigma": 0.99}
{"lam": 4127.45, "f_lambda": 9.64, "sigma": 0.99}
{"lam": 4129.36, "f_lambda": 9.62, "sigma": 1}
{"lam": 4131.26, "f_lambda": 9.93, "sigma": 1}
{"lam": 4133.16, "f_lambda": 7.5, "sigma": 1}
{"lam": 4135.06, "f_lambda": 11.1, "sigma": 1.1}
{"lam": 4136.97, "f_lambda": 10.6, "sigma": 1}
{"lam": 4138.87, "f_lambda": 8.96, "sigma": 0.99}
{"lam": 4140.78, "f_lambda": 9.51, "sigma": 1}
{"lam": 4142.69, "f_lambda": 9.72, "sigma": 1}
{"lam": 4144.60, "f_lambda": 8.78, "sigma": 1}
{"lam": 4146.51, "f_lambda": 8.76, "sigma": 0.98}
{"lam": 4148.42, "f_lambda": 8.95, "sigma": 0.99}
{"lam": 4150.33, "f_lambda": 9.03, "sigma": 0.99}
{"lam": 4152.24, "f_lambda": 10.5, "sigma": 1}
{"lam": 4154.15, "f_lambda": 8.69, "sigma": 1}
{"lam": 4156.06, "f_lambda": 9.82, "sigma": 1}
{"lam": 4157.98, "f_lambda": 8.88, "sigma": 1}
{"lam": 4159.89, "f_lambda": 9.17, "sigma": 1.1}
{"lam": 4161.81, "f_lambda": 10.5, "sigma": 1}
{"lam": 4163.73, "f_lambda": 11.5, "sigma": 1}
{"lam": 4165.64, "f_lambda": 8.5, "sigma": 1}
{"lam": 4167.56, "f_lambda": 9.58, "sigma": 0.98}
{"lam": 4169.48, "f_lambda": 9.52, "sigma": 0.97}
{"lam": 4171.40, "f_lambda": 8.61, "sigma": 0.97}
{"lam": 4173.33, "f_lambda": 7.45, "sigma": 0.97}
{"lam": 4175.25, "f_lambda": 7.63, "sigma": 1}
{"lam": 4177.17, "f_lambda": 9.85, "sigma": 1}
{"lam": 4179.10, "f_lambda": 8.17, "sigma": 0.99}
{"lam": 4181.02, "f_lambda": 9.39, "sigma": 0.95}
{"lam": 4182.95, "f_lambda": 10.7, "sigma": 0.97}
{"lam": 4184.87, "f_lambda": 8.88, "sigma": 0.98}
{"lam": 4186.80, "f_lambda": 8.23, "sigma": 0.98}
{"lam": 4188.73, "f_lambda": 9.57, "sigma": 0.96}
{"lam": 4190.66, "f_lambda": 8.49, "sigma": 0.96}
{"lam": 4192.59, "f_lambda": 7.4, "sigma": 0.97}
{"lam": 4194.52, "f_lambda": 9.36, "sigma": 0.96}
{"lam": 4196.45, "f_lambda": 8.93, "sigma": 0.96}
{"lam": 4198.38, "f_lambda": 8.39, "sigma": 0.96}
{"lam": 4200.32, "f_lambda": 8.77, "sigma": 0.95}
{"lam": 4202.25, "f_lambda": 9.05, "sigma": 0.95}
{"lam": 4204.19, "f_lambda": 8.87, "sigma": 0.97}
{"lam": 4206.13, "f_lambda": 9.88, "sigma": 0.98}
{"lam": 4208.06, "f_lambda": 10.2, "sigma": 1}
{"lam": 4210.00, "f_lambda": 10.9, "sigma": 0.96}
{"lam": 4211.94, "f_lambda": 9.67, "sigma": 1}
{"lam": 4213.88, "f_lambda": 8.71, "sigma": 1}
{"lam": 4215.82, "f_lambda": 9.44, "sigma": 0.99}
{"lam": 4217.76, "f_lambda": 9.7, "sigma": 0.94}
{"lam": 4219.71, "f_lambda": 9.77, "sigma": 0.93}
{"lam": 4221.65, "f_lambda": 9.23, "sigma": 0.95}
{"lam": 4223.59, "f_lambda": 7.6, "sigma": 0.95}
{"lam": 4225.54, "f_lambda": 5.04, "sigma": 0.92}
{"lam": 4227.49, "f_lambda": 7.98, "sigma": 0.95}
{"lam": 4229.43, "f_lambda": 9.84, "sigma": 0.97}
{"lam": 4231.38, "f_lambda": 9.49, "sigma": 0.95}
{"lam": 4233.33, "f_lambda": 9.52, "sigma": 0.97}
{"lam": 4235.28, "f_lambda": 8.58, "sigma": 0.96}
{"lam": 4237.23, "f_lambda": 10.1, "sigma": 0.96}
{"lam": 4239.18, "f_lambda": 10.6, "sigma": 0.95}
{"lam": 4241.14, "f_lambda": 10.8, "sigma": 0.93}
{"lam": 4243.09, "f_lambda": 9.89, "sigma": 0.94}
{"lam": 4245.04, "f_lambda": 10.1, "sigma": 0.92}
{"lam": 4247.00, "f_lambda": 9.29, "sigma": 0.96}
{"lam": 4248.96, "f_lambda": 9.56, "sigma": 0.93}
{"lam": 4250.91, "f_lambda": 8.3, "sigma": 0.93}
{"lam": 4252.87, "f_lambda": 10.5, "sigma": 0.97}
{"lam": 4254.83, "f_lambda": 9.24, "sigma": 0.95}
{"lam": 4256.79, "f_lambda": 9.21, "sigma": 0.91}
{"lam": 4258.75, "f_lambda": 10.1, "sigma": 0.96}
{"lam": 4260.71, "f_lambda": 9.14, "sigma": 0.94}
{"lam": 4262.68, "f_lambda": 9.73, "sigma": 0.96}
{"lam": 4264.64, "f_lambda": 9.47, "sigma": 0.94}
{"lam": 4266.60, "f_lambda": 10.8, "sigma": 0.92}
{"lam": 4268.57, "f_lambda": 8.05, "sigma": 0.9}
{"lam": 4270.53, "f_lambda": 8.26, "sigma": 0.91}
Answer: 9.6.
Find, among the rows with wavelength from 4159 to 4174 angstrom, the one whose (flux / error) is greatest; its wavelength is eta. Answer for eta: 4163.73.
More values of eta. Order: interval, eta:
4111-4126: 4125.55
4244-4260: 4245.04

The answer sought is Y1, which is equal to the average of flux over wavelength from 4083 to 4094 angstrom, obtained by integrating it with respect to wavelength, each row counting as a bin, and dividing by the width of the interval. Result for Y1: 9.1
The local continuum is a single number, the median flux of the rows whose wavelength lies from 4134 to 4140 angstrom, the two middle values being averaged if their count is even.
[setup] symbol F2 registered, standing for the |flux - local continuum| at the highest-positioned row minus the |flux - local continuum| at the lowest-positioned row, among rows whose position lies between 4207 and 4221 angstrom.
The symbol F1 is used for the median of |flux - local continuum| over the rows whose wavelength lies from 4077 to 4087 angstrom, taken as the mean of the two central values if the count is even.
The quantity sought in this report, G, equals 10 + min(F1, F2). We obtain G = 10.4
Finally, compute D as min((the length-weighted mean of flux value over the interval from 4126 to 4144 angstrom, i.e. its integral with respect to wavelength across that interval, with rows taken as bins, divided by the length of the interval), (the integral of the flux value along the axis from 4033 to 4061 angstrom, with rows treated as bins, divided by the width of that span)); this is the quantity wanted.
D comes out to 9.5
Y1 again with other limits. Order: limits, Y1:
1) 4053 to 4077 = 8.3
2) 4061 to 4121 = 8.3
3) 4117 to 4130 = 8.8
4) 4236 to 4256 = 9.8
